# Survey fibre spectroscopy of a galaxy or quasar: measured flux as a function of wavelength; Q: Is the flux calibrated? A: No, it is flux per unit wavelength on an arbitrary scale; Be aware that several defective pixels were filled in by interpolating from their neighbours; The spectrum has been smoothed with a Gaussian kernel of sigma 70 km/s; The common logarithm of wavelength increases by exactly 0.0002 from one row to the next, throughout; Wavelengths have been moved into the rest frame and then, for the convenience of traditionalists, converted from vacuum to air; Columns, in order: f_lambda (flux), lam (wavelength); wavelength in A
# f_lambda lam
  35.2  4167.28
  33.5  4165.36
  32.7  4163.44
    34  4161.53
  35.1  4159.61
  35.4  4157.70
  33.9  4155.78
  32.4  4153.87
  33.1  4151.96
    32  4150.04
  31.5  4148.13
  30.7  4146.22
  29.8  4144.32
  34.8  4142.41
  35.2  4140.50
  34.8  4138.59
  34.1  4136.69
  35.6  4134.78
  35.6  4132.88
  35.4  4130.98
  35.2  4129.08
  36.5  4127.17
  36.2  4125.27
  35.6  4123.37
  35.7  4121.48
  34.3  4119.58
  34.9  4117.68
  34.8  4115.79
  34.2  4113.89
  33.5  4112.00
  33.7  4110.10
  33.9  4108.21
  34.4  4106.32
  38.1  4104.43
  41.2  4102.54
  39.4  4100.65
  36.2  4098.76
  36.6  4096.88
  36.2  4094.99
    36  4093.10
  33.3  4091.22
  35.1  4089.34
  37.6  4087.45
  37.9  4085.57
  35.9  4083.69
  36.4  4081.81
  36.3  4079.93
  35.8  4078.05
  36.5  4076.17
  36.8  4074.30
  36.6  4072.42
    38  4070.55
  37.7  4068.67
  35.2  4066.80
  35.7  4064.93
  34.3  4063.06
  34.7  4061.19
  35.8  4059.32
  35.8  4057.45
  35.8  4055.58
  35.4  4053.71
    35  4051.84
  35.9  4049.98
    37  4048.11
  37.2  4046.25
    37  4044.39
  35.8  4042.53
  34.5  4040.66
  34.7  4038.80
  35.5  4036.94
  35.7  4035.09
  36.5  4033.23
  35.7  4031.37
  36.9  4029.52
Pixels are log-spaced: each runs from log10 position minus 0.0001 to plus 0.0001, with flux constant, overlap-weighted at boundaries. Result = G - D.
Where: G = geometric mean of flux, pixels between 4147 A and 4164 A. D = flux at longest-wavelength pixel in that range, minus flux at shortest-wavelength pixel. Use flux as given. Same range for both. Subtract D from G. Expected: 32.1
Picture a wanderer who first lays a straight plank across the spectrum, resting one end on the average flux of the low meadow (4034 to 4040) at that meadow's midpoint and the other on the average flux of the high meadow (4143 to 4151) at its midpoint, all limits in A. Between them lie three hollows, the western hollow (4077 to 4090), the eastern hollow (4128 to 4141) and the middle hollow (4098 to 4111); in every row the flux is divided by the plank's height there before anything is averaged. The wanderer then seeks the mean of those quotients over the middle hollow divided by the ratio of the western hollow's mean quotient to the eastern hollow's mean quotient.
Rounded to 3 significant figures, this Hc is 1.15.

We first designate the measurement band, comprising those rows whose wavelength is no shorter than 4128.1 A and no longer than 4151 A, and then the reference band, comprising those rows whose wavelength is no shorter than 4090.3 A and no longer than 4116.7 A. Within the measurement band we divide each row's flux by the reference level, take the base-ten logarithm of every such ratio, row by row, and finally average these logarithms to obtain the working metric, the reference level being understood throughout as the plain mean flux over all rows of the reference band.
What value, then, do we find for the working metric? -0.027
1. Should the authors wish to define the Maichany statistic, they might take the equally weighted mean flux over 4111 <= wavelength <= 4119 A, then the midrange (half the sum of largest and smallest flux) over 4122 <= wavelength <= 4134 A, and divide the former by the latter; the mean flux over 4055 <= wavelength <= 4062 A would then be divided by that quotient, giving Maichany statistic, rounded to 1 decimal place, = 37.1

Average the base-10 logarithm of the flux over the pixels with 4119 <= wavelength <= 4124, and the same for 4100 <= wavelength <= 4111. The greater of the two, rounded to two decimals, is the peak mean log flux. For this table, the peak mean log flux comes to 1.56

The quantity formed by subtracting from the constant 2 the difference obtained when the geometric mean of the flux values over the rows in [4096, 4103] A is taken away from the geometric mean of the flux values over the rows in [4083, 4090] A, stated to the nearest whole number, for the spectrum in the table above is 4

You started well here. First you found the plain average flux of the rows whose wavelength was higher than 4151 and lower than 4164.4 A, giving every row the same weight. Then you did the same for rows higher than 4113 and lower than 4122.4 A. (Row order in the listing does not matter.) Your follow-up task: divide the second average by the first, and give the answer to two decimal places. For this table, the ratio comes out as 1.03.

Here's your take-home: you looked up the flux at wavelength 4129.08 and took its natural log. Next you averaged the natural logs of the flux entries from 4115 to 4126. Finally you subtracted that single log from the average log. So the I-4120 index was 0.00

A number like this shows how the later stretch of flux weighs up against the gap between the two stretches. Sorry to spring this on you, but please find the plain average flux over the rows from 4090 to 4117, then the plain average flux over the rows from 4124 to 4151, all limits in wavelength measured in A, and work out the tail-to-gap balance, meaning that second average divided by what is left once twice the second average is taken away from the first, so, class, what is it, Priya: -1.05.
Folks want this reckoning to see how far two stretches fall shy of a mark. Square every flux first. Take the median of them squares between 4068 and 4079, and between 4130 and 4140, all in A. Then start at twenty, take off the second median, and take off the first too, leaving -2580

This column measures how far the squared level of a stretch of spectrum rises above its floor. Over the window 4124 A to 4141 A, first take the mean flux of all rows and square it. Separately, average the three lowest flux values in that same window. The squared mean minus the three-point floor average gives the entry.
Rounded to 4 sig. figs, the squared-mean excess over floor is 1218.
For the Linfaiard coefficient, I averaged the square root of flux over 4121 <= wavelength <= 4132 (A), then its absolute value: 5.98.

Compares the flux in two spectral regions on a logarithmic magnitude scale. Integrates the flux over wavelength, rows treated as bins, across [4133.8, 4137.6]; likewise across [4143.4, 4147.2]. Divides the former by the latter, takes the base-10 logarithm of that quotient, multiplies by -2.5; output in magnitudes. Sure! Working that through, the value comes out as -0.15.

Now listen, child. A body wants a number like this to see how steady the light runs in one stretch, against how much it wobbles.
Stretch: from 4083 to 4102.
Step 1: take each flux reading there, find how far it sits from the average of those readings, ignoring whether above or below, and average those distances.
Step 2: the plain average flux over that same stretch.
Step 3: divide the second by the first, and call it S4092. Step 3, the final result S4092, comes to 31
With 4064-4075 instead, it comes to 44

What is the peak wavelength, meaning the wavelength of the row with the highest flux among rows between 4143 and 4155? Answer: 4151.96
